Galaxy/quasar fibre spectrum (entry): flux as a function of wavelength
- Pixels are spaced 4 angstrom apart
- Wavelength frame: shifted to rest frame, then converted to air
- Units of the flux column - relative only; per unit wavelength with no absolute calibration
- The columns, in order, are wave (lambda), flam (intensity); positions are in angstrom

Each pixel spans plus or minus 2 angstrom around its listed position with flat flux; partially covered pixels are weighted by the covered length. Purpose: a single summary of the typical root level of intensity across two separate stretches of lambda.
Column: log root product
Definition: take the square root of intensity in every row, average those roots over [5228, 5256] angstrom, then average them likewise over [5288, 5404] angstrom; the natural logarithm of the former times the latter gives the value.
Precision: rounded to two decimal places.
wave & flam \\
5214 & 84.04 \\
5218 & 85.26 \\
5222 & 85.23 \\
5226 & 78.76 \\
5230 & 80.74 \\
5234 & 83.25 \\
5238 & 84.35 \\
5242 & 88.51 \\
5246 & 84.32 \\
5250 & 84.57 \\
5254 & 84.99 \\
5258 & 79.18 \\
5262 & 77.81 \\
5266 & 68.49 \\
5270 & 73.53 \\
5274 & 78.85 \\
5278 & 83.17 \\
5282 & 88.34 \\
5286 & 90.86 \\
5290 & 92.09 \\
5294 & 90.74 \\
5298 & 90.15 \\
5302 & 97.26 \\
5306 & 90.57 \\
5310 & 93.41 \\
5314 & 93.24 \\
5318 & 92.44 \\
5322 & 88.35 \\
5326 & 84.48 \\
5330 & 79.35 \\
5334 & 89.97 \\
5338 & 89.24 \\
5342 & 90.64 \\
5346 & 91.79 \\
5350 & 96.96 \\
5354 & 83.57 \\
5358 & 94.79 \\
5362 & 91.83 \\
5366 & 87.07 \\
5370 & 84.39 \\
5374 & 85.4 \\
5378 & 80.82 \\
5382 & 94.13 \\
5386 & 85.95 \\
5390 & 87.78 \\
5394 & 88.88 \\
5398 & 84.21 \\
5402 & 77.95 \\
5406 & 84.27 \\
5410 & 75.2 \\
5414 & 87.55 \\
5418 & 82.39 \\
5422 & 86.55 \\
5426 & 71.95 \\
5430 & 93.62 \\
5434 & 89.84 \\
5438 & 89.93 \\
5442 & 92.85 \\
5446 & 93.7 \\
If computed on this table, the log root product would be 4.46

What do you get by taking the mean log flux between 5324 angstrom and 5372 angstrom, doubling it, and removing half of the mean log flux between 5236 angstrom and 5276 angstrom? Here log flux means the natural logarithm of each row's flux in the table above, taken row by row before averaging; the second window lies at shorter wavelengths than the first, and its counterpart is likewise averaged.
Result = 6.77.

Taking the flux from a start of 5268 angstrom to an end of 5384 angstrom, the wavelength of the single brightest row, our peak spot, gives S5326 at 5302 angstrom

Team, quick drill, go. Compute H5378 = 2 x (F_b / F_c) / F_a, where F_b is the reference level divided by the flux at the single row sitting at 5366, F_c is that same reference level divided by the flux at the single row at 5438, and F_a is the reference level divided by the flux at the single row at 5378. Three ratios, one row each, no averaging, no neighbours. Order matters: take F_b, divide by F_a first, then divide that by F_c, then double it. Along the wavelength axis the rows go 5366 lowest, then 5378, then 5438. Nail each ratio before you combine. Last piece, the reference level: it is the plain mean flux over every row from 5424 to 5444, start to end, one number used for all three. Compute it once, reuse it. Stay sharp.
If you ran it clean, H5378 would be 1.9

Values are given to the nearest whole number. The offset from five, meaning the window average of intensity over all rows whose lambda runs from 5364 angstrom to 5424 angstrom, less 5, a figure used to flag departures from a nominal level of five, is 80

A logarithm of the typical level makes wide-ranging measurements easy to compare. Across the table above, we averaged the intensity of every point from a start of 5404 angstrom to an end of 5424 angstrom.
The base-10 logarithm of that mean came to 1.92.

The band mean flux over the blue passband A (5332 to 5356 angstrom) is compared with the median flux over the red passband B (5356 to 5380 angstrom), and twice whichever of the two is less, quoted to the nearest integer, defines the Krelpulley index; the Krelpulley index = 172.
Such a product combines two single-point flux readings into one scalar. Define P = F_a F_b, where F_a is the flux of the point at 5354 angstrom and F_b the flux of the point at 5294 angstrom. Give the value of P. 7583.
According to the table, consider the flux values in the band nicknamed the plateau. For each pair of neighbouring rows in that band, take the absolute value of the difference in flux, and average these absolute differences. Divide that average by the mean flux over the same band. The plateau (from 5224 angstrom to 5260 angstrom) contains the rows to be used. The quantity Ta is 0.031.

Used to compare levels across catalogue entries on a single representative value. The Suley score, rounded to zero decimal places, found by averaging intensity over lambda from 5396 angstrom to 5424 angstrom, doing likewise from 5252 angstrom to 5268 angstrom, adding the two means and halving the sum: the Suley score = 80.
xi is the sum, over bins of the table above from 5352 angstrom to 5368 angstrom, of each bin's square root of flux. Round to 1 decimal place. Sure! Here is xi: 37.8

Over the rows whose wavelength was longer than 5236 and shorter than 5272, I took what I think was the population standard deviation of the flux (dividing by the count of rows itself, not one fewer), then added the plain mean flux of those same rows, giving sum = 86.7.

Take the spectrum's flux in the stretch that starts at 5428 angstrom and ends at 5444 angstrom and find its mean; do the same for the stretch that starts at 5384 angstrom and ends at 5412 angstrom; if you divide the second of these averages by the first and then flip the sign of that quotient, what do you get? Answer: -0.91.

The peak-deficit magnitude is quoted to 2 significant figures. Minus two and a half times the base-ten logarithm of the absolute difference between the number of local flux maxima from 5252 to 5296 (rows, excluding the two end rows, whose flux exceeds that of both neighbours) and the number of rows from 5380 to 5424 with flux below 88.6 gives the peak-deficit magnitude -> -2.3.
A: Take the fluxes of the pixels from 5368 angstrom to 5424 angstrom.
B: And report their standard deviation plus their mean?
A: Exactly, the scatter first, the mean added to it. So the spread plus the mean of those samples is 89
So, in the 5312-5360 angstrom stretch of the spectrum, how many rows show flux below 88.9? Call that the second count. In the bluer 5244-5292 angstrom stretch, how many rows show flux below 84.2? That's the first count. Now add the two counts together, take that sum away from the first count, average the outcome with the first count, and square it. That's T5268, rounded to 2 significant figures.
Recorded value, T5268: 1.0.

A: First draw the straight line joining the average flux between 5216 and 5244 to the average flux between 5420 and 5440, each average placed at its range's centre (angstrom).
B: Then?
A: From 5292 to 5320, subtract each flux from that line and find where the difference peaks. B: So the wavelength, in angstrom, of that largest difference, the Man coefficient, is 5298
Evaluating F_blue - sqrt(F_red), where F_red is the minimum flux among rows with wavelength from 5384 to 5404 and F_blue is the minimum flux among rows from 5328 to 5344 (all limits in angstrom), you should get 70.5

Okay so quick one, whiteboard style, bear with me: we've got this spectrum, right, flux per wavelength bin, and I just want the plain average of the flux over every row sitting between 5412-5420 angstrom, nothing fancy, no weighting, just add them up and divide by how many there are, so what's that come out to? 85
